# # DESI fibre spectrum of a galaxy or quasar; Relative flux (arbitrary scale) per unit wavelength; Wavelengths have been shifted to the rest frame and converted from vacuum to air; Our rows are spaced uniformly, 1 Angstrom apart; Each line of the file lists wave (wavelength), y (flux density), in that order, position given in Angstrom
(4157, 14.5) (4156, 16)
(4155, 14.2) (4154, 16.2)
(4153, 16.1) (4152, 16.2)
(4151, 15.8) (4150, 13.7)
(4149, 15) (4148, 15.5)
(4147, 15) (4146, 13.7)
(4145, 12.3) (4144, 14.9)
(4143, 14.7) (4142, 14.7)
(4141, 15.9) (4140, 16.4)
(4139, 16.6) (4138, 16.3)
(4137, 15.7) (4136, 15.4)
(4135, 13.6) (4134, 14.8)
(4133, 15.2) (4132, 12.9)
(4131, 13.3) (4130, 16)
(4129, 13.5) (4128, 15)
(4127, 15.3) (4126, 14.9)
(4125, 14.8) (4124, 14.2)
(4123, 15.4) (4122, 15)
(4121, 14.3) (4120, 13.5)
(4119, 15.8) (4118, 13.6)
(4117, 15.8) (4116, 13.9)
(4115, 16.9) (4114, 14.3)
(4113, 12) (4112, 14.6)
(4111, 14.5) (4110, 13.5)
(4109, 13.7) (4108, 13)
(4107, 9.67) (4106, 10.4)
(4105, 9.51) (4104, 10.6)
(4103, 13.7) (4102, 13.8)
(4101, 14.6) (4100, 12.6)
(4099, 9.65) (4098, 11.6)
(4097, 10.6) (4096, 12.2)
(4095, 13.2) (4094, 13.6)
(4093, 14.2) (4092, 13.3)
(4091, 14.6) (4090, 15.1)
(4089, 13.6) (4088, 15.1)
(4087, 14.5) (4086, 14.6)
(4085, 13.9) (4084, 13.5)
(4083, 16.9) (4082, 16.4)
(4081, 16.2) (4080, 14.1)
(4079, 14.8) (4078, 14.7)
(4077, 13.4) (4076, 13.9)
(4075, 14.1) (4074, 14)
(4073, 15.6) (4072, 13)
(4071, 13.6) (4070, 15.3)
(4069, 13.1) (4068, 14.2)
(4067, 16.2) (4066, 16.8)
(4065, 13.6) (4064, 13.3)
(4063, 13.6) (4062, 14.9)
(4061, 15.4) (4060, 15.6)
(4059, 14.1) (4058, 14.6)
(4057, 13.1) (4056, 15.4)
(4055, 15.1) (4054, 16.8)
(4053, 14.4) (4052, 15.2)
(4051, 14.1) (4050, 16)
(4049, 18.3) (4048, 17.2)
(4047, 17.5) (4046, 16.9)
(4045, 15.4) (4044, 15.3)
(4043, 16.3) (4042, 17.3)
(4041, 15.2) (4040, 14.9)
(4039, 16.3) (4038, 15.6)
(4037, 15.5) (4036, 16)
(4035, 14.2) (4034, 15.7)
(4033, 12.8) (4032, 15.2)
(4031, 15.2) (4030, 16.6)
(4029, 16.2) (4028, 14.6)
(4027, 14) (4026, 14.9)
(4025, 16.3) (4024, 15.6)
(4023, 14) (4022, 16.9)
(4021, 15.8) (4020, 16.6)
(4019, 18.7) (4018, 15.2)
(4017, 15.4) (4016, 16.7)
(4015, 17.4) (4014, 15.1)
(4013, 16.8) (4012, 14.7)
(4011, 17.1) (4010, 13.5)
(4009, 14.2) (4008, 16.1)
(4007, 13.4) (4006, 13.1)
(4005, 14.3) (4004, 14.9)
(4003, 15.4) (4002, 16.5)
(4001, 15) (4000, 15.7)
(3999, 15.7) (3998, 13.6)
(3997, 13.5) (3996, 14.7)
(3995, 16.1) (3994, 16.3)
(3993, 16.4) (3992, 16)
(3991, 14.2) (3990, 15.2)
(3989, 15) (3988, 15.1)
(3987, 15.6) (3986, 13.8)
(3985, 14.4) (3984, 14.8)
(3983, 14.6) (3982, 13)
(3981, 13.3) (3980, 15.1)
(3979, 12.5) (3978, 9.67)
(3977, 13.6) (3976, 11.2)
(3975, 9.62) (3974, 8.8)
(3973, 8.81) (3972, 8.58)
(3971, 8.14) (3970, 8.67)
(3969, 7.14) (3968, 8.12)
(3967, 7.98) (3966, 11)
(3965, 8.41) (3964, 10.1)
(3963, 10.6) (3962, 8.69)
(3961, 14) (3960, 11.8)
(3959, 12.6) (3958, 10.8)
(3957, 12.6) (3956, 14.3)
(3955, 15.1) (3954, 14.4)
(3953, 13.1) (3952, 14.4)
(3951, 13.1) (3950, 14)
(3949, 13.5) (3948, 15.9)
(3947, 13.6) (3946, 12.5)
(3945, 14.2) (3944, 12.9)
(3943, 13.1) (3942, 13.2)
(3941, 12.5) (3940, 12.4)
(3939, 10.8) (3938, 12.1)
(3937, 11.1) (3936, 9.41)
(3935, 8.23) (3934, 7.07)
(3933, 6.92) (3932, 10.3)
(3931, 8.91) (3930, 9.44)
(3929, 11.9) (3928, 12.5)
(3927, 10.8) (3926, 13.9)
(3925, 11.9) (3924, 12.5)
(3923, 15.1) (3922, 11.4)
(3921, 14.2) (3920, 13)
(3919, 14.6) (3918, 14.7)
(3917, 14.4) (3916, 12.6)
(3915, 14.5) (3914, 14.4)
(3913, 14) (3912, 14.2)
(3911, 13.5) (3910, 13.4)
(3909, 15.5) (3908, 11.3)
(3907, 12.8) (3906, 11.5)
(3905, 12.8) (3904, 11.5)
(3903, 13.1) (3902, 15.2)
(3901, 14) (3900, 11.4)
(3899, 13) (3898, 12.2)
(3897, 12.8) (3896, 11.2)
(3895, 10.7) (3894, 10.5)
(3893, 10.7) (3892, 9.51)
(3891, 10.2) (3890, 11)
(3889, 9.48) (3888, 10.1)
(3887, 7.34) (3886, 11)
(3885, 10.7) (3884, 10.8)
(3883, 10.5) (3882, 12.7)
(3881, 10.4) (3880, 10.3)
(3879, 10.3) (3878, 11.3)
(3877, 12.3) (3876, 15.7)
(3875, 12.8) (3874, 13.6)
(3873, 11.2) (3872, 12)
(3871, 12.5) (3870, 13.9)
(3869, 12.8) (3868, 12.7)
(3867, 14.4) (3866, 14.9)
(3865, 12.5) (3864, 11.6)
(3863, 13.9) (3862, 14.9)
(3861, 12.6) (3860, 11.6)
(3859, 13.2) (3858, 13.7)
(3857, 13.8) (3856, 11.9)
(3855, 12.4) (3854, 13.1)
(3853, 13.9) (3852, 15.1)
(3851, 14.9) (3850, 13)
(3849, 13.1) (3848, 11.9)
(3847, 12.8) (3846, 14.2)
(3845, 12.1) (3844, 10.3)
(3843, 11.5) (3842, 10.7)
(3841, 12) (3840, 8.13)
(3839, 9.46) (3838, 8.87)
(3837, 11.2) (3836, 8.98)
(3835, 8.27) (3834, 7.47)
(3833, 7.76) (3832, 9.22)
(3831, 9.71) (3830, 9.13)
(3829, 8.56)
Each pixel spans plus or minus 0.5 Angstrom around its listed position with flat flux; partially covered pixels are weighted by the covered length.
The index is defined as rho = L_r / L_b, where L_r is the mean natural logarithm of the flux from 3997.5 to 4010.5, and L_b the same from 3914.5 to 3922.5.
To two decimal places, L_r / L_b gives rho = 1.03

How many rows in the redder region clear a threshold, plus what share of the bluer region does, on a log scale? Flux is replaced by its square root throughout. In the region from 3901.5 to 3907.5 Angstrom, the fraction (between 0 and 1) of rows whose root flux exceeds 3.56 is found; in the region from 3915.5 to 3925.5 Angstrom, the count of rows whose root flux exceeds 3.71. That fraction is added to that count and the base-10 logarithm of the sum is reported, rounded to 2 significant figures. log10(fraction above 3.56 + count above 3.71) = 0.75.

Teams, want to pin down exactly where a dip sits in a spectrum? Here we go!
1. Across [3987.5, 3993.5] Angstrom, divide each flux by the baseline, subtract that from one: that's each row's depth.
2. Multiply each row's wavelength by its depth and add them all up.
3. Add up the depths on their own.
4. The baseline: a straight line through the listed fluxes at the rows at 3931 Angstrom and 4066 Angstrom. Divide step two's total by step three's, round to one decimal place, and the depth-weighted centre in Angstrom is 3990.7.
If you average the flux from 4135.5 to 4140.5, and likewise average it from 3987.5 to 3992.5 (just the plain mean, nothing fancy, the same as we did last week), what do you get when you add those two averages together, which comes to 31.2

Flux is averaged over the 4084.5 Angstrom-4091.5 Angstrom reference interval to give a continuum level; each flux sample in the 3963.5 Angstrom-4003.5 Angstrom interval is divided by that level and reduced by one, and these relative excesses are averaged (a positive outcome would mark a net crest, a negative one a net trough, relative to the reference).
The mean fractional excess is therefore -0.12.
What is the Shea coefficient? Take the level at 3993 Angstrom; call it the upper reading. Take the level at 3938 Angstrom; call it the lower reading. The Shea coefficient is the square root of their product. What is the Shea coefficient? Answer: 14.1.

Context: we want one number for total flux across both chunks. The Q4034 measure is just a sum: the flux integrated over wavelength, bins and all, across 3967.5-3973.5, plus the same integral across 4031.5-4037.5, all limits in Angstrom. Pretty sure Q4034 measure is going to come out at 139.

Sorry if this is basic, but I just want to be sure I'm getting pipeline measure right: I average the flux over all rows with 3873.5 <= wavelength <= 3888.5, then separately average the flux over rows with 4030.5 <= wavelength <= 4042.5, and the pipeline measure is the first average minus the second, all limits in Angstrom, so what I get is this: -4.0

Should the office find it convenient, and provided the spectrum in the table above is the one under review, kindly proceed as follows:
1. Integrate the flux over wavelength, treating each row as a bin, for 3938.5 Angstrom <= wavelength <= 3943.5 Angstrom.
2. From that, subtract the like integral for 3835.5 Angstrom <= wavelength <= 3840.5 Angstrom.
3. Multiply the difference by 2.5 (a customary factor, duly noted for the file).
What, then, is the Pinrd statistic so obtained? 38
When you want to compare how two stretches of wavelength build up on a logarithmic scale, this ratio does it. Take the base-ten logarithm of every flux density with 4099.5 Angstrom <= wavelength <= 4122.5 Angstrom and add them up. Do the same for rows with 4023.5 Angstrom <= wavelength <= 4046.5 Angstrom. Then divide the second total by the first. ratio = 1.06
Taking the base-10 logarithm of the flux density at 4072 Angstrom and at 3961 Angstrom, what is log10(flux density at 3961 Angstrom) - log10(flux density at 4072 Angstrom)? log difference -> 0.032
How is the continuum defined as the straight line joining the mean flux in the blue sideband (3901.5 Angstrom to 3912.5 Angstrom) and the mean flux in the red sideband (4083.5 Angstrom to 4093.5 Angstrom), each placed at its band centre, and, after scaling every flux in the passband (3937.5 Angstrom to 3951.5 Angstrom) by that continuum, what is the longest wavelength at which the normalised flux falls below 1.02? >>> 3951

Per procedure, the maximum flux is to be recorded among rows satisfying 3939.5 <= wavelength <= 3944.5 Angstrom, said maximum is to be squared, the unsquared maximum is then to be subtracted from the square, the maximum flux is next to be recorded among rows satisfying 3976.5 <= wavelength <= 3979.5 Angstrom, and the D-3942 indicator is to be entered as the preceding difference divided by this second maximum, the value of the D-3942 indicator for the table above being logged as 12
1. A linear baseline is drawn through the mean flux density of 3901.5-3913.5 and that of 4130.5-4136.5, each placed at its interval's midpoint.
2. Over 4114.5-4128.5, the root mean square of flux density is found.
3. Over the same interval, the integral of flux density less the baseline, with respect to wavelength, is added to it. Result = 25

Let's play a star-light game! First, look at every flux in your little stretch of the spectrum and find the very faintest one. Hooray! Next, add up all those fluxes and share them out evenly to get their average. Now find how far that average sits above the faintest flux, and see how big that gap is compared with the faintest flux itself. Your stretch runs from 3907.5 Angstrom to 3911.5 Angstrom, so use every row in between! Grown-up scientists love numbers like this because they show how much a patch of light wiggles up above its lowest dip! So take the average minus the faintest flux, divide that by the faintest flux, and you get 0.19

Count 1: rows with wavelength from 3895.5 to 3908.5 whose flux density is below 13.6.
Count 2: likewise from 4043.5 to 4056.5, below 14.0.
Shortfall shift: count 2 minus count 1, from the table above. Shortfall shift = -11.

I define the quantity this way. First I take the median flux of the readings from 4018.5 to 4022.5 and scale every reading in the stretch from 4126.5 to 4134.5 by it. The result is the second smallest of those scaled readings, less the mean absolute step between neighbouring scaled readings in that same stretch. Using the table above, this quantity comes 0.71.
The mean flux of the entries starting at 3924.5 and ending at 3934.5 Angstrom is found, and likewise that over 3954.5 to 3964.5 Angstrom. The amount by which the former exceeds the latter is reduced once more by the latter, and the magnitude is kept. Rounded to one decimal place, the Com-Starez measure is 13.8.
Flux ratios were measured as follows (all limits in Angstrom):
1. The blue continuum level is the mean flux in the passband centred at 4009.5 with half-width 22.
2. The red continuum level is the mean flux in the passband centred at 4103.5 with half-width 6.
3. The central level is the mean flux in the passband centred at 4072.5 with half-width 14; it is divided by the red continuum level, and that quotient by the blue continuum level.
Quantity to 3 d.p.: 0.080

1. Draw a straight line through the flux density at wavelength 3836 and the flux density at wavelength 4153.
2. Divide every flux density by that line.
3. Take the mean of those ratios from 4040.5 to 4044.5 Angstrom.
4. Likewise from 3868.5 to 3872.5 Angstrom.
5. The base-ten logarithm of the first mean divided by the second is -0.047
